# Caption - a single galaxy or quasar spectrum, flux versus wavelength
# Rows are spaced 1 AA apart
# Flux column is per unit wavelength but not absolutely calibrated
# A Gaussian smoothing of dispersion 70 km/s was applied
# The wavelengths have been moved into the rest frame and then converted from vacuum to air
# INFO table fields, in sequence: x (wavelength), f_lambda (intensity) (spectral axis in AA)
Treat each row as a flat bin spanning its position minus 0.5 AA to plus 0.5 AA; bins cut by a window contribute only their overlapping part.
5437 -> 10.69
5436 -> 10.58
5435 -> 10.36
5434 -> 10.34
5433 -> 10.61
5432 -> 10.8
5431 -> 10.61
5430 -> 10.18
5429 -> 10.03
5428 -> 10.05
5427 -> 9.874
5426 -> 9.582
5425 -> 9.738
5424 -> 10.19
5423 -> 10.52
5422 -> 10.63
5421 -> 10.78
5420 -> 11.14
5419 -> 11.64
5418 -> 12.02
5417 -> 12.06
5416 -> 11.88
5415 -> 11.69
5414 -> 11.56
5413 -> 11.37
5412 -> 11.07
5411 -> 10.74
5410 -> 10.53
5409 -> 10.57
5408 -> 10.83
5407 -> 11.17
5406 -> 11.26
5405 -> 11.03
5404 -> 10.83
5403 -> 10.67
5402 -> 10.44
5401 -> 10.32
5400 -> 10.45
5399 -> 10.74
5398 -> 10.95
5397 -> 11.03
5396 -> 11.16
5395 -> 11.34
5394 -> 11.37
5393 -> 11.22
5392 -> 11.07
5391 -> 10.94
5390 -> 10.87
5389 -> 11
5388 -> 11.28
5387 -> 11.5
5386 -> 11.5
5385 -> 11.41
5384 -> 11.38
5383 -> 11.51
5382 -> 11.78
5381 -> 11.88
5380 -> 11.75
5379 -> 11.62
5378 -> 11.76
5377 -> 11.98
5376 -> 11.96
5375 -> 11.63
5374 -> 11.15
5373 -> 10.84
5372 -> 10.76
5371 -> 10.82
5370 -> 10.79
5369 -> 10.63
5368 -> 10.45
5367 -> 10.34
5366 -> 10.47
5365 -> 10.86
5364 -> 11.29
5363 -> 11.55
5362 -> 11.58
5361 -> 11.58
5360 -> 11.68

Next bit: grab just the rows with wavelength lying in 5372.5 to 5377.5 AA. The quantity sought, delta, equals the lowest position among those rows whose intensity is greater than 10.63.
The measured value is 5373 AA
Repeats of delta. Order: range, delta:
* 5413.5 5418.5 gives 5414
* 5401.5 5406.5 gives 5403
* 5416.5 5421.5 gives 5417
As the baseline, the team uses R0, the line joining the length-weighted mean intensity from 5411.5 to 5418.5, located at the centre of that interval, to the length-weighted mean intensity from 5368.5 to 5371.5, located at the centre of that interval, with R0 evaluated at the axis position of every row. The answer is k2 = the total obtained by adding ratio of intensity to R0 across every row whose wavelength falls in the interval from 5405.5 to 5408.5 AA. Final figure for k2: 2.9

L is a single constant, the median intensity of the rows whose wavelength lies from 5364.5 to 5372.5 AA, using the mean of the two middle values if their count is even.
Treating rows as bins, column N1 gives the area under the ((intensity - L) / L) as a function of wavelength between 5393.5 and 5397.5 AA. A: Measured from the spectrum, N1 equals 0.20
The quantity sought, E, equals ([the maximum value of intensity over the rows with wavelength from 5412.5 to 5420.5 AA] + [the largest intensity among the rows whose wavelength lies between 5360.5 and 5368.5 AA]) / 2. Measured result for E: 11.8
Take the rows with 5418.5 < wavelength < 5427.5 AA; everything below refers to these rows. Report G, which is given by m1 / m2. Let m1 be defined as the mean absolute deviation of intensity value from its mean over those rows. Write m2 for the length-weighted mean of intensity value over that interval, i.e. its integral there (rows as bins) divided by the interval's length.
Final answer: 0.0518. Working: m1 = 0.54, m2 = 10.5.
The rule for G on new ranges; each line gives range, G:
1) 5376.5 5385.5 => 0.0148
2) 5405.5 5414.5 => 0.0277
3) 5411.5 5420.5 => 0.0244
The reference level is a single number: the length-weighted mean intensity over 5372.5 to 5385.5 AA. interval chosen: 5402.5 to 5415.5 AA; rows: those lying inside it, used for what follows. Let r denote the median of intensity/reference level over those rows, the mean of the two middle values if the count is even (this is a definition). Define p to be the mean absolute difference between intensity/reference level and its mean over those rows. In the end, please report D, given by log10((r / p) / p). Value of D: 3.14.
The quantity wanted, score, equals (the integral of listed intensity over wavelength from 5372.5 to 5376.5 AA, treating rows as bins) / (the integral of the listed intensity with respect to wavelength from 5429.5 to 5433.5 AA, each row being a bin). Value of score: 1.08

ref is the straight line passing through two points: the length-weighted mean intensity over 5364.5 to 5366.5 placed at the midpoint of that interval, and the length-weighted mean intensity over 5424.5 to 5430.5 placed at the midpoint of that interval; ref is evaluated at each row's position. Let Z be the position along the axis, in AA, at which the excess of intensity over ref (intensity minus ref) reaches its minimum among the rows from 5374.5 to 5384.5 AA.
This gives 5384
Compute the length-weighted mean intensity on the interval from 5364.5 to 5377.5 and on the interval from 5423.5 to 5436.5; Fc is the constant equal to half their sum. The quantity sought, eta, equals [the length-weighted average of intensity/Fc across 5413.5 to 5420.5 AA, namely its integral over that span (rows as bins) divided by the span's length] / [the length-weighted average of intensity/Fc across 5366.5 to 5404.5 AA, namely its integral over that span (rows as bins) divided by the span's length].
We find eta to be 1.05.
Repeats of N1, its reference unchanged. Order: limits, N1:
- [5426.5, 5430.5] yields -0.25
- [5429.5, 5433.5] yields -0.05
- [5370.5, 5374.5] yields 0.07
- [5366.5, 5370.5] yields -0.05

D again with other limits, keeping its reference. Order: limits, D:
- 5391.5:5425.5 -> 2.87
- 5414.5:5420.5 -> 3.35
